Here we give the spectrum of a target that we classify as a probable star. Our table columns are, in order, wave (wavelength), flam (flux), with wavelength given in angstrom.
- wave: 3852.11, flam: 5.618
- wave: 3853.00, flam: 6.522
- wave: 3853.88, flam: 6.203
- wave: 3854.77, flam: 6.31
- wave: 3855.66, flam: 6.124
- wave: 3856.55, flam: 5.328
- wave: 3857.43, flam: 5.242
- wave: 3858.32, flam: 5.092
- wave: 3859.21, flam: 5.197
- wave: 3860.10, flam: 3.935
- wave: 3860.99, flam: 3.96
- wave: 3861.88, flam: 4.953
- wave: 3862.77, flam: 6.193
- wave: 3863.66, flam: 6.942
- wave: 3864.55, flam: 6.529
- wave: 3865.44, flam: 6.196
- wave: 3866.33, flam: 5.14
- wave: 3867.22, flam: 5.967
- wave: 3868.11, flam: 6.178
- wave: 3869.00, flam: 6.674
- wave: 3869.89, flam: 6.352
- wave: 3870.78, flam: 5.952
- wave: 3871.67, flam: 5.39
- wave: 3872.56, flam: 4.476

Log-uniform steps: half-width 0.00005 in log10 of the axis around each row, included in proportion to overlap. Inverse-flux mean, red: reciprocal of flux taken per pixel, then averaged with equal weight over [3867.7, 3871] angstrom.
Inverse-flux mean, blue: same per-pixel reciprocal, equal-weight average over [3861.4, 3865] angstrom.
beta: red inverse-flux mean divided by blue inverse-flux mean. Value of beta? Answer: 1.0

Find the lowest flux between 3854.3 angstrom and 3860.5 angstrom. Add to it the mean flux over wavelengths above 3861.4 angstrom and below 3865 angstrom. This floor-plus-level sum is 10.1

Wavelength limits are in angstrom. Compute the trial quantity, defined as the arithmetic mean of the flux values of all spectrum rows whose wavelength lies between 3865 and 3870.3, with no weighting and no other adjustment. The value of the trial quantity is 6.1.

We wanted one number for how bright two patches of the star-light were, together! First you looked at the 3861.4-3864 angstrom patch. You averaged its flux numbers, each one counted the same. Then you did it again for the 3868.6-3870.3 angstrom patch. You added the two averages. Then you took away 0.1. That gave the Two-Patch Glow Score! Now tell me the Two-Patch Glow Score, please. 12.4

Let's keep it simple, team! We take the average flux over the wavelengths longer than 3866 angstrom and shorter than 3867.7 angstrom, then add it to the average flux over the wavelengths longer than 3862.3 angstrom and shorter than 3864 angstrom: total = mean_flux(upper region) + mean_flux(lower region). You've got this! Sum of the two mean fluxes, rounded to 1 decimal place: 12.1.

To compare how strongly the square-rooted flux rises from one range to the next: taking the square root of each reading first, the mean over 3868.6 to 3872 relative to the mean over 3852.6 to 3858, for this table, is 1.01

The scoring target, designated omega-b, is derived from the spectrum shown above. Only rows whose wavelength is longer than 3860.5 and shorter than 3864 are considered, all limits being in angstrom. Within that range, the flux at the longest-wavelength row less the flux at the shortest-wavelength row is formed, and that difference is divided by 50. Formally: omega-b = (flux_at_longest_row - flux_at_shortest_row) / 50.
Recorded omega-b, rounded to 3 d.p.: 0.060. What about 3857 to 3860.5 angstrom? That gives -0.026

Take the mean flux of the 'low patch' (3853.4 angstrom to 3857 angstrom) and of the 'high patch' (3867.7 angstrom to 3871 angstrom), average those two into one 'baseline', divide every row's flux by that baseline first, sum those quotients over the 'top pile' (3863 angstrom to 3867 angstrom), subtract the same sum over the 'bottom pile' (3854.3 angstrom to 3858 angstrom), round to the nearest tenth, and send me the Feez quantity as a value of 0.3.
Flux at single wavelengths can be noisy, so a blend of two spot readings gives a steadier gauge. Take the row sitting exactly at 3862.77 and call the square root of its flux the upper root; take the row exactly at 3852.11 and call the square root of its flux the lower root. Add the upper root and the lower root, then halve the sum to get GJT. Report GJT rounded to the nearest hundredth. 2.43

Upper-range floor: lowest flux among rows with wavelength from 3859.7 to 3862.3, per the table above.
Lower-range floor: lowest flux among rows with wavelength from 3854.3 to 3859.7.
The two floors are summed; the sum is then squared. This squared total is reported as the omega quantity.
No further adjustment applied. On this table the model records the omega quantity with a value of 81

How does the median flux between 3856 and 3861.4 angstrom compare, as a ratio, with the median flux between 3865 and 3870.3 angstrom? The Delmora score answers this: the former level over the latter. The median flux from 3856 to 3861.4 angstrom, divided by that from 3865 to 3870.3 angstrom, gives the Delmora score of 0.83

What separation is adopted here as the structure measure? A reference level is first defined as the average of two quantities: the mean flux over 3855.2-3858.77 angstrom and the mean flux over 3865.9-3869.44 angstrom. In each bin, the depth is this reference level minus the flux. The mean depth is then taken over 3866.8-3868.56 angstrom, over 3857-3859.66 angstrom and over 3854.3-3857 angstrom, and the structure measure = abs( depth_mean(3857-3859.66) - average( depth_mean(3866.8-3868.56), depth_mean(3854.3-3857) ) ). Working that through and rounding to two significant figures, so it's 0.82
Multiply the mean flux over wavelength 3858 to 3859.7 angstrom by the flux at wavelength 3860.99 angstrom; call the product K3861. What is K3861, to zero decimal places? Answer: 20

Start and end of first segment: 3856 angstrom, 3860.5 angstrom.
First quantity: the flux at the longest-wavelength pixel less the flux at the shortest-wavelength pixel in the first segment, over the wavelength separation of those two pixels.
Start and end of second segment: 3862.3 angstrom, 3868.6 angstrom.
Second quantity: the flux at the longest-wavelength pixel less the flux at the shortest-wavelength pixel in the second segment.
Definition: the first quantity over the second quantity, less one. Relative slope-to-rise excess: 25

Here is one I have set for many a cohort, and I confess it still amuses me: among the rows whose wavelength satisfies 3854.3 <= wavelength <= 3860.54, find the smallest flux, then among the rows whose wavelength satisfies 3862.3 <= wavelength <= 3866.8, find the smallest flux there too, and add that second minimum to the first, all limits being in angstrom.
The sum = 9.1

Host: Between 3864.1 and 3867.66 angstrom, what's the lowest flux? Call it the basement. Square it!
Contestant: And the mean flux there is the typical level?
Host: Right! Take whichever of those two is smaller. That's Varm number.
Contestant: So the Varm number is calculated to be 5.96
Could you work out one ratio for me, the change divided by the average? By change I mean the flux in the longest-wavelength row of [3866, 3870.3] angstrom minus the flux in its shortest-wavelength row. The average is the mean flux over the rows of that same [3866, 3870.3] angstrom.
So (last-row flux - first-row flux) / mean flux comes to 0.20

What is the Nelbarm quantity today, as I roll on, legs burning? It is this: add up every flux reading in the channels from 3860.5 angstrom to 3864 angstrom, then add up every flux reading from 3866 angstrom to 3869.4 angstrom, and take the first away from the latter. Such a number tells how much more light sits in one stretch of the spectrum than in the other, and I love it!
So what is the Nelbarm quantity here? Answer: 2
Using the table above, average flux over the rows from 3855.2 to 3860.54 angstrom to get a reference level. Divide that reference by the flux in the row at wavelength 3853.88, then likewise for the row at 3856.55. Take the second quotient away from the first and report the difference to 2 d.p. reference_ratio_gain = -0.14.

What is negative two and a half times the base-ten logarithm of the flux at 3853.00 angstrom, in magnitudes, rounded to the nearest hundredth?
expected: -2.04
